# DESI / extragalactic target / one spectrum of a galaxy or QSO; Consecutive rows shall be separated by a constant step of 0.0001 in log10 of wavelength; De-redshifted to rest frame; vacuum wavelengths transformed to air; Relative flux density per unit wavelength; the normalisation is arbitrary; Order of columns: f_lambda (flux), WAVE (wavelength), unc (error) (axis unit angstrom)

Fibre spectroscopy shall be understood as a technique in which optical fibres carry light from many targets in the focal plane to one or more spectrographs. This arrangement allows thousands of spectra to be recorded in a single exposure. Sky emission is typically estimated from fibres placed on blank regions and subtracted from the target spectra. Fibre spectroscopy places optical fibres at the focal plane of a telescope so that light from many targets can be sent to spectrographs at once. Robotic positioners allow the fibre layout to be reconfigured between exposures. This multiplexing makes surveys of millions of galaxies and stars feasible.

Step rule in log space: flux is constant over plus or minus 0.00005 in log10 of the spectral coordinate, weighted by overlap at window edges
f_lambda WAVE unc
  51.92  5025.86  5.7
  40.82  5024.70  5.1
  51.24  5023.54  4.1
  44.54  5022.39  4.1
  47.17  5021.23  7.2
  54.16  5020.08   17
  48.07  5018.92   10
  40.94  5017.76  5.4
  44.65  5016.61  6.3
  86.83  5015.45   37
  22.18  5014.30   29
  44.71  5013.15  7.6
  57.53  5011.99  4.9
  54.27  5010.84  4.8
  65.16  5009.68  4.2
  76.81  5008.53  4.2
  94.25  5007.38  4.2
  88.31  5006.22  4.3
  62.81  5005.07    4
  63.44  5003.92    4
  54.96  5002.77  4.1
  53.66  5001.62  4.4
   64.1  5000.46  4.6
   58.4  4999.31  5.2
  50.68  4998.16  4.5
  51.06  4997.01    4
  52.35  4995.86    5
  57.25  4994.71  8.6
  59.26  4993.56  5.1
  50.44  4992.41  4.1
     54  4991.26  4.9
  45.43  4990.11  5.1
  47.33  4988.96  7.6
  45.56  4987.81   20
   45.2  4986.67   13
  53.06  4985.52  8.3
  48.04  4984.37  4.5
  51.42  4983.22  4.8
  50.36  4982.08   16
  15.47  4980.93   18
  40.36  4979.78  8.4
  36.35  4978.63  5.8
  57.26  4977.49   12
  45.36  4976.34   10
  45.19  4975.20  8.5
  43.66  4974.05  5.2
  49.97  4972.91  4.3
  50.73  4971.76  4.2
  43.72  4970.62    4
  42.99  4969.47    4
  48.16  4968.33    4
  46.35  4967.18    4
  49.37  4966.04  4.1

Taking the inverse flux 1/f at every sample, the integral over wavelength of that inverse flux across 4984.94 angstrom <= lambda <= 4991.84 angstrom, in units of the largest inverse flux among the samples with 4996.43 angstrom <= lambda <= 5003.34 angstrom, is 7.3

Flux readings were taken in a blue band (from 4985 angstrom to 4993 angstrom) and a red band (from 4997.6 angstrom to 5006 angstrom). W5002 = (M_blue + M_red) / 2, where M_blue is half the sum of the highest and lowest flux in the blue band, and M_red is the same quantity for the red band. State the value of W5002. 53.5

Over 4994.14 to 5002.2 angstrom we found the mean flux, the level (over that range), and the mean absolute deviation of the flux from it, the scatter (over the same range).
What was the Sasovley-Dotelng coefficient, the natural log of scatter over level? -2.65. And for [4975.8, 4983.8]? -1.45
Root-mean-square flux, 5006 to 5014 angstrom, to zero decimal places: 71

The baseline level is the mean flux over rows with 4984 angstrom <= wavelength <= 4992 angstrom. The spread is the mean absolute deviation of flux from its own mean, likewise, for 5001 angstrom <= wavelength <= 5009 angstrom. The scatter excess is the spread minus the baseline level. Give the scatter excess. -35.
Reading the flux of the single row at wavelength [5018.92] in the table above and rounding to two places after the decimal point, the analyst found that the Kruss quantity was 48.07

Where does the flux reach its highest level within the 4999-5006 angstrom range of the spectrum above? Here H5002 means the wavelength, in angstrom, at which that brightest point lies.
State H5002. 5000.46 angstrom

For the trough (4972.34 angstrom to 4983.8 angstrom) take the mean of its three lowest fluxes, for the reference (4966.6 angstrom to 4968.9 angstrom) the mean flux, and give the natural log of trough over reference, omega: -0.4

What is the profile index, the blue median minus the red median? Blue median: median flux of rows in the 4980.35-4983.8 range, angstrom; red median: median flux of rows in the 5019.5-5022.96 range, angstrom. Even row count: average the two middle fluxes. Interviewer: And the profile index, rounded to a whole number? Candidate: 3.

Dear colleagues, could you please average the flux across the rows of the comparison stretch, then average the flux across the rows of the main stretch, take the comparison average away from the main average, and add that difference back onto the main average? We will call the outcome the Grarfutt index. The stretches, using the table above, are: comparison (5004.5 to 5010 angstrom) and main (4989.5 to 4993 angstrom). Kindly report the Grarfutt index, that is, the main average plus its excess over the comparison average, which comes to 22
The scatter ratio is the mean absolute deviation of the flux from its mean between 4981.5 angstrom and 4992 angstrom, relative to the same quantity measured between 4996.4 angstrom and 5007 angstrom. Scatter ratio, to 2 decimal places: 0.37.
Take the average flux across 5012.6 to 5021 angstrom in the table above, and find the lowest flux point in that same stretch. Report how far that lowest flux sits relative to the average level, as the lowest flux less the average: -27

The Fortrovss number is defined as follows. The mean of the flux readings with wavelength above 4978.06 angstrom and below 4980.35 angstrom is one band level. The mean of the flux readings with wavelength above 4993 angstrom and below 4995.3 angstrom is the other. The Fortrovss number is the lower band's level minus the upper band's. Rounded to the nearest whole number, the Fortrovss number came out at -20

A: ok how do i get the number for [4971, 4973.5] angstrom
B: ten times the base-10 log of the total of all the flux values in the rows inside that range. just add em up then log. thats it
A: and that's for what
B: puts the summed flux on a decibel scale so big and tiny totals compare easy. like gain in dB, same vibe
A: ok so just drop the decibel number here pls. 20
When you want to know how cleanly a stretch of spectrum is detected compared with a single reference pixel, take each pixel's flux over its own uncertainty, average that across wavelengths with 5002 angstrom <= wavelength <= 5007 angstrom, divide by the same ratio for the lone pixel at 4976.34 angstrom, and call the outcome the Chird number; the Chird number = 3.6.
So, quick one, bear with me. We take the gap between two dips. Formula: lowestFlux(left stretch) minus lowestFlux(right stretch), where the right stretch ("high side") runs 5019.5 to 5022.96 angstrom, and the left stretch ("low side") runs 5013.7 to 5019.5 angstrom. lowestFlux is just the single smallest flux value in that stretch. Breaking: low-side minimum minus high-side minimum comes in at -22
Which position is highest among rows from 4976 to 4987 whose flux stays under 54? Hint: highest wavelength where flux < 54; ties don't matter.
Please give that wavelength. 4986.67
